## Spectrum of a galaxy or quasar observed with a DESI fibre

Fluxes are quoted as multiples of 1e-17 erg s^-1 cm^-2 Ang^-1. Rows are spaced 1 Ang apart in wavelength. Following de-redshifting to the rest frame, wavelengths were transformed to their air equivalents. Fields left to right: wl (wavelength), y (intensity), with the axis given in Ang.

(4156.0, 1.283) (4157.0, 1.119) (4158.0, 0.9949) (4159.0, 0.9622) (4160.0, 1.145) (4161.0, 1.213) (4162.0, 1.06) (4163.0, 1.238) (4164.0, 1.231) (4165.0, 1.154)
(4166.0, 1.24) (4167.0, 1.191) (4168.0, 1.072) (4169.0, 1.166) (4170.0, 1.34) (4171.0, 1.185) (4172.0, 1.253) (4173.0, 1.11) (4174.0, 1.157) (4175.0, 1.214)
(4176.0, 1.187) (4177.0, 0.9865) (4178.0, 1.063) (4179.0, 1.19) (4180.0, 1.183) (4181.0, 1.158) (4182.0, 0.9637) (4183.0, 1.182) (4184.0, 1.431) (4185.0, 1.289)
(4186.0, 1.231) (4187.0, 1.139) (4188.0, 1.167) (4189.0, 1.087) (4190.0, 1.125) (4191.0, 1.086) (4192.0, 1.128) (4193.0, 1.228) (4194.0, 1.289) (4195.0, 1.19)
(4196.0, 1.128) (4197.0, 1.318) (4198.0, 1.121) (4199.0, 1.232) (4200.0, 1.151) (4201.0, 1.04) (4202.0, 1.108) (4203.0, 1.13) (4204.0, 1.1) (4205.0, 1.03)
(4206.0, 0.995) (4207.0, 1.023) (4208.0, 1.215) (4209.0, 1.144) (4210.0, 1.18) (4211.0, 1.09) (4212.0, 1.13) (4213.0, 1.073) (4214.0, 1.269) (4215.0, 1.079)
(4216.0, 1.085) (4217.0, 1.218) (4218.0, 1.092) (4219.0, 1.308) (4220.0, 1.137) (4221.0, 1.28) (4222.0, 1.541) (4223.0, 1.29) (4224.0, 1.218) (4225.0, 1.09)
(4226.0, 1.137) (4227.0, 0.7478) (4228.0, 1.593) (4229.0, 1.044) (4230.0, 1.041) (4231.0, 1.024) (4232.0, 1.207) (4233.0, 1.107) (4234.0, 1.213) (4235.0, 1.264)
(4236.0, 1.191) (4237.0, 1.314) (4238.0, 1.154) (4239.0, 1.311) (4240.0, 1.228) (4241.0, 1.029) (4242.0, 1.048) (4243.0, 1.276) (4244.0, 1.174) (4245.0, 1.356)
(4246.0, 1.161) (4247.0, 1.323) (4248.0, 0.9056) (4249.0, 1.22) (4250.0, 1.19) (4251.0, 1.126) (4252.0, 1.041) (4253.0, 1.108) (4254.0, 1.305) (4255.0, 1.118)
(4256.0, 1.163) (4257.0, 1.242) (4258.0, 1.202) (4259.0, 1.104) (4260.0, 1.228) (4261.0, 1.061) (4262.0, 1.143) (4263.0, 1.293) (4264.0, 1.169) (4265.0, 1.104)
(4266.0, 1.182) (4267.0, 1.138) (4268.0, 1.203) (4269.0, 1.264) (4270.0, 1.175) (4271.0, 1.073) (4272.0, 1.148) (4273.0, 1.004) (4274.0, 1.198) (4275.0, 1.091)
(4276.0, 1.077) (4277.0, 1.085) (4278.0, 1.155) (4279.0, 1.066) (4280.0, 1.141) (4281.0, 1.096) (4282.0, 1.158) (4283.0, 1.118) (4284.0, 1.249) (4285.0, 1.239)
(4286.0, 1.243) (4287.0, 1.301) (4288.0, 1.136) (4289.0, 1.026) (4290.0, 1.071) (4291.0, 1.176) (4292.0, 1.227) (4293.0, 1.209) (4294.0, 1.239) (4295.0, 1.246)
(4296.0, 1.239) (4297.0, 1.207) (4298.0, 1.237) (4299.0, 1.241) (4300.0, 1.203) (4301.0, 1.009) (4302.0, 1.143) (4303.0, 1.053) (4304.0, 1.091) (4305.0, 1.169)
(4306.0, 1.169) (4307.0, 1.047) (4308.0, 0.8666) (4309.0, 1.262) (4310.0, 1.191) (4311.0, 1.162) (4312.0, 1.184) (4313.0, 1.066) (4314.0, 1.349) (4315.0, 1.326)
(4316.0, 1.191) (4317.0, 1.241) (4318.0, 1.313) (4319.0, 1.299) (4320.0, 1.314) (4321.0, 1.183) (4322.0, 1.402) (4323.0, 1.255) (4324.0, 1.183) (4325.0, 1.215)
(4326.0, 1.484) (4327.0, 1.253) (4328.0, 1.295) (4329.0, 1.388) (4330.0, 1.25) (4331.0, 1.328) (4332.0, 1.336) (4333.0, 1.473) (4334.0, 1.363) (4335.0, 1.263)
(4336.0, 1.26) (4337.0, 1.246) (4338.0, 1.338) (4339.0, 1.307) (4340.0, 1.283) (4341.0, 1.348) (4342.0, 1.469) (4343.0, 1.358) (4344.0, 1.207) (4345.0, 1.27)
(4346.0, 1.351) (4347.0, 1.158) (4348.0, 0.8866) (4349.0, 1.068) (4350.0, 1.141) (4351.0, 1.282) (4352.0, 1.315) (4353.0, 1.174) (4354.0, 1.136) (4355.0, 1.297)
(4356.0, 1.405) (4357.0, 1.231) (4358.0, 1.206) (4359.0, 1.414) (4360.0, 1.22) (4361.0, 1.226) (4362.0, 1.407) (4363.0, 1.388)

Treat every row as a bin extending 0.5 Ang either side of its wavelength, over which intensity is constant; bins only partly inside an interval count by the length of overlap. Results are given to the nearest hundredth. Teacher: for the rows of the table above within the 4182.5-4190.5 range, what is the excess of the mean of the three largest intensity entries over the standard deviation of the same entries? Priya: 1.21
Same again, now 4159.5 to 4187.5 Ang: 1.26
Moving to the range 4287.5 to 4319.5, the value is 1.23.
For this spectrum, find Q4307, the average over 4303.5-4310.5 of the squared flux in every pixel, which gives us 1.25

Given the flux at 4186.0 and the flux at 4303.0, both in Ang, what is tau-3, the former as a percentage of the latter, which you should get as 117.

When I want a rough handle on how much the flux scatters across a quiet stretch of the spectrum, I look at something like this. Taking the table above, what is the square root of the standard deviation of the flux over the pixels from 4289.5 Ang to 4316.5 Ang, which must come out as 0.32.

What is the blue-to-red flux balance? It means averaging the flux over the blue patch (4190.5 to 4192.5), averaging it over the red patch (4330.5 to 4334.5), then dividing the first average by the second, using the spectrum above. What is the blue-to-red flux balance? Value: 0.81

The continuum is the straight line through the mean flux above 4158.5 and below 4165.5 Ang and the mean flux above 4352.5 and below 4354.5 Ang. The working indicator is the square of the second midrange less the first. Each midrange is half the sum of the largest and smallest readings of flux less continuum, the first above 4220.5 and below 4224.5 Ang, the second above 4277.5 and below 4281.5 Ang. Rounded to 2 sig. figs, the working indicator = 0.074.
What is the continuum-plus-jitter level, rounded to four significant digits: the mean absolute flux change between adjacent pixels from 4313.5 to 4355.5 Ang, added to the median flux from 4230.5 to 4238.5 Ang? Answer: 1.299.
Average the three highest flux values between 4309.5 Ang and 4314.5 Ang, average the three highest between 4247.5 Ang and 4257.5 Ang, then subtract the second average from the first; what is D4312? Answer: -0.014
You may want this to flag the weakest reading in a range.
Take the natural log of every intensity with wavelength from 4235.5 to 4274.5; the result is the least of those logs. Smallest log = -0.10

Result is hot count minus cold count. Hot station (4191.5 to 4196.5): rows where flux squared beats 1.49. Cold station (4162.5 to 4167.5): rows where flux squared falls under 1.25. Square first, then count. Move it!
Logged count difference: 2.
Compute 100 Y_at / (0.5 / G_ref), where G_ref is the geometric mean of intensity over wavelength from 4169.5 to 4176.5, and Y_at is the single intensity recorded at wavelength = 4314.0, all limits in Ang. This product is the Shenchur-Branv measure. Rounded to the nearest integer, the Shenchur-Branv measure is 325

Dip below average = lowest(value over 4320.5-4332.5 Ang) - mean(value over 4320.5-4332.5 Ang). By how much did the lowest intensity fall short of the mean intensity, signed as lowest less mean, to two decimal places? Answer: -0.11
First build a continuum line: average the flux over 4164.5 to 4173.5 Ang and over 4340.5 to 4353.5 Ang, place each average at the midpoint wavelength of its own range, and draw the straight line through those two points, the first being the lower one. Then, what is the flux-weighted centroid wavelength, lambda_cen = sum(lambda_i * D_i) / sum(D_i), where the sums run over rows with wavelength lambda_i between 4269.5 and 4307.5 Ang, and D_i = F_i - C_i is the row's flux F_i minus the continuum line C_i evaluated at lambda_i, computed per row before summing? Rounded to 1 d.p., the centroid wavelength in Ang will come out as 4287.1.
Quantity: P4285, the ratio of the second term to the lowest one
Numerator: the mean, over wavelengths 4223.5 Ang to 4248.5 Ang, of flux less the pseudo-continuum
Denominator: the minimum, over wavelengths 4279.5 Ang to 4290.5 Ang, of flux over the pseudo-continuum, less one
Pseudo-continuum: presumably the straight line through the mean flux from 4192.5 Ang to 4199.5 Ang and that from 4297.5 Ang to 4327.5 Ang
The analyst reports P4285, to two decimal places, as 0.30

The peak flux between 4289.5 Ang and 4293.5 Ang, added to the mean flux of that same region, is 2.40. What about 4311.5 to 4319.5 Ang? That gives 2.60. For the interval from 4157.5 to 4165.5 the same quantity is 2.36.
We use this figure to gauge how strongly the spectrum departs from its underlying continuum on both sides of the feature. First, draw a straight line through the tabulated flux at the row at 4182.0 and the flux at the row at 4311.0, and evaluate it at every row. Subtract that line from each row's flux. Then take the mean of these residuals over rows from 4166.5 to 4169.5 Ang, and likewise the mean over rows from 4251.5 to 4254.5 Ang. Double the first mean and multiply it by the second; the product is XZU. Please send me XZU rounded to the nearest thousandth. 0.032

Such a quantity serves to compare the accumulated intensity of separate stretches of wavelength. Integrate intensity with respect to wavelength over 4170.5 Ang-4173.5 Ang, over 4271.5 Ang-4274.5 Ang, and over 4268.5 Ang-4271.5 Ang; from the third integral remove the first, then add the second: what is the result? 3.31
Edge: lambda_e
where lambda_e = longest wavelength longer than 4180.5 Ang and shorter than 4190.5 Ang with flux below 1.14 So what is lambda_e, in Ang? 4190.0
